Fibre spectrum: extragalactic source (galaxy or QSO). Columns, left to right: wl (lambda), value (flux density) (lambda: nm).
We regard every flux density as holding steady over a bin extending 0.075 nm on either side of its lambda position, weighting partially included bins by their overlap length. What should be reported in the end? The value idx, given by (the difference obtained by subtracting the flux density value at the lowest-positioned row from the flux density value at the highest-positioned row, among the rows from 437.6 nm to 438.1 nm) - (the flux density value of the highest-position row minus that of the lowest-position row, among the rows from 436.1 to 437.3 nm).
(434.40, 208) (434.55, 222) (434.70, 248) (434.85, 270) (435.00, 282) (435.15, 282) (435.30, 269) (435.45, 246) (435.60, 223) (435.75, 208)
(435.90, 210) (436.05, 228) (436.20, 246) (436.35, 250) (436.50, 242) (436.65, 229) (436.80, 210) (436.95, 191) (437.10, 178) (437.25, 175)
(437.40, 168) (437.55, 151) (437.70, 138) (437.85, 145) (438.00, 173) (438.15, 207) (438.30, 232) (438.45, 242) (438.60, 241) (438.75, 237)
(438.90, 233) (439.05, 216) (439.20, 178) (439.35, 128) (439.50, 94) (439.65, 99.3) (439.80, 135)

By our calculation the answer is 106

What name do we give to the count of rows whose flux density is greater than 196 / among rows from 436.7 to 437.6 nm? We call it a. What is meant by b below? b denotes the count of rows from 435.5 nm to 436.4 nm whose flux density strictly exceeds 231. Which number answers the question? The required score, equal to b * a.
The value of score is 2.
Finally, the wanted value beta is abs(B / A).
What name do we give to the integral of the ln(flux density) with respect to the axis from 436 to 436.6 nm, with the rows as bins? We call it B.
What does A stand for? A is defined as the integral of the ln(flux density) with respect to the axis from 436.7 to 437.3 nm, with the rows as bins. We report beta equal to 1.05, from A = 3.15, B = 3.29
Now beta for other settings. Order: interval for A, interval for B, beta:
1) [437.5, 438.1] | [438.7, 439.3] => 1.06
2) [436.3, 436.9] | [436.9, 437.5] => 0.95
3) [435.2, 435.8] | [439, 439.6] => 0.91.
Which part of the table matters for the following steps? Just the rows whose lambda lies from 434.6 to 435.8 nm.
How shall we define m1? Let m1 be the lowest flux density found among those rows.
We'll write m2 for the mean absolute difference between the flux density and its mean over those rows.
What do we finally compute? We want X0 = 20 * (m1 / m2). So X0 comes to 187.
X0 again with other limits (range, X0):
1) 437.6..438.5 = 74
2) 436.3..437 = 200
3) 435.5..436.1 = 504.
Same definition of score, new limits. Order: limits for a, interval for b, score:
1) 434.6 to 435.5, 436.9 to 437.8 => 0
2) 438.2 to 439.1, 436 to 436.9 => 18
